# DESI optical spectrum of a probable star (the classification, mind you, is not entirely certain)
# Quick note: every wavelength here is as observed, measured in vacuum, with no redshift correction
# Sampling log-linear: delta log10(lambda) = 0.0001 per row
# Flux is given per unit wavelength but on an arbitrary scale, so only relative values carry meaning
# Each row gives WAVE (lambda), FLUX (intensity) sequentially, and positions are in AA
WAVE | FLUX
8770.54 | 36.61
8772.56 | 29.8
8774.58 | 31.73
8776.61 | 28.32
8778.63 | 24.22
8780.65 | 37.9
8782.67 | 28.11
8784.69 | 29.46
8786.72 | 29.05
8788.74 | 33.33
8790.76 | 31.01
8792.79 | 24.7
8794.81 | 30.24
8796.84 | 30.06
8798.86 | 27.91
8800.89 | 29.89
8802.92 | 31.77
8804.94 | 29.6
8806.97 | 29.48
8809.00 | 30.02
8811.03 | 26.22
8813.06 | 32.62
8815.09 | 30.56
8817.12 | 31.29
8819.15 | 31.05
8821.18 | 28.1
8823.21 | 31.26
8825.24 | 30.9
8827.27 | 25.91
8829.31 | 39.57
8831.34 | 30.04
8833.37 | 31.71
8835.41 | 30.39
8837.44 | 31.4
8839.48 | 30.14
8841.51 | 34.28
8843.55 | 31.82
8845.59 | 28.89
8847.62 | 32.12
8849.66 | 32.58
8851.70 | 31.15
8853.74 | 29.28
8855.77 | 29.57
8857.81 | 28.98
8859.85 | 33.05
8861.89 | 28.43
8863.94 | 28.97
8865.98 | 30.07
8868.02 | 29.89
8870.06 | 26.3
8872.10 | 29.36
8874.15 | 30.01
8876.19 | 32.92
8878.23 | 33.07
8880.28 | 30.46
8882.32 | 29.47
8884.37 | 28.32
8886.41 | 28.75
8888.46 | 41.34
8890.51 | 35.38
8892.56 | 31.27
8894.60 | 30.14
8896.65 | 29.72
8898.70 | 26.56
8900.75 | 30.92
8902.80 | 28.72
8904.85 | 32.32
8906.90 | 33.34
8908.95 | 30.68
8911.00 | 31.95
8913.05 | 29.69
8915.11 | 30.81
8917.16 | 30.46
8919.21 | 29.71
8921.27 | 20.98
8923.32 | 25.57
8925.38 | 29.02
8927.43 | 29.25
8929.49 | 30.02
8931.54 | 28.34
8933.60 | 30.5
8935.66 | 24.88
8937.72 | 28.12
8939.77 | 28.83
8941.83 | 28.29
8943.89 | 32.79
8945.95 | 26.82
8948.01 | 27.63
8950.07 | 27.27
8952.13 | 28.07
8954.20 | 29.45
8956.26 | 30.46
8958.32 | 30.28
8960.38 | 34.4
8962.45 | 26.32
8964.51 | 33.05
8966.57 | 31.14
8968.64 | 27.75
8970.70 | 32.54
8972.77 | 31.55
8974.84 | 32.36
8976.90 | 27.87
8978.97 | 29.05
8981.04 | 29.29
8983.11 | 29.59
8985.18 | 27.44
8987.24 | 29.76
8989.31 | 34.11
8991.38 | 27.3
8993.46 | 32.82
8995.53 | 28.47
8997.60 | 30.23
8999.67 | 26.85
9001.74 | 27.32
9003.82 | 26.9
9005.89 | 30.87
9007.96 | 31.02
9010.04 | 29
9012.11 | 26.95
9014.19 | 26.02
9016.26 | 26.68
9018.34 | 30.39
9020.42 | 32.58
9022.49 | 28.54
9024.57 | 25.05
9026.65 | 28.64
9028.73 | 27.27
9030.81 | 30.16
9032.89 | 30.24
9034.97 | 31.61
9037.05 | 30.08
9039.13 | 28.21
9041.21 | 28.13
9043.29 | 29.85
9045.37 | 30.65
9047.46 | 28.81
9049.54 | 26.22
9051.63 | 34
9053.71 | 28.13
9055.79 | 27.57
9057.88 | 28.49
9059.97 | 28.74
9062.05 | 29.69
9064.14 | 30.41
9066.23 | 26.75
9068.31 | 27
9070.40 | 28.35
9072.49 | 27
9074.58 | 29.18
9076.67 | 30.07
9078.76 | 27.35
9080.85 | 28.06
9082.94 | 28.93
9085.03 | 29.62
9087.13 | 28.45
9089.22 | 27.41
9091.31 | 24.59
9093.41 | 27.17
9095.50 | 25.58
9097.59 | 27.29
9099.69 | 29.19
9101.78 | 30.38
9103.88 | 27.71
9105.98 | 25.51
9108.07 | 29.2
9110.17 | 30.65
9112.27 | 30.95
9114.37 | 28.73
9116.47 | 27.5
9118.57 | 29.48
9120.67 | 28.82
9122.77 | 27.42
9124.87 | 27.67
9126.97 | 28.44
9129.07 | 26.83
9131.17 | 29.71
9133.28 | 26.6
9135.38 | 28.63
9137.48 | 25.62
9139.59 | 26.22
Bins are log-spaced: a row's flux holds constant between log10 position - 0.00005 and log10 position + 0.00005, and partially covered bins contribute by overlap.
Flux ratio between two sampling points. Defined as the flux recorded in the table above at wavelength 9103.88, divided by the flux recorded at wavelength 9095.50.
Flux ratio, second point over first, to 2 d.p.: 1.08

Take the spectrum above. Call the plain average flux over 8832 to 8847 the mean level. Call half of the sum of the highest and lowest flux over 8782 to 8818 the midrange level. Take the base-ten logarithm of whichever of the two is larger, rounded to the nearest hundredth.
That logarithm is 1.49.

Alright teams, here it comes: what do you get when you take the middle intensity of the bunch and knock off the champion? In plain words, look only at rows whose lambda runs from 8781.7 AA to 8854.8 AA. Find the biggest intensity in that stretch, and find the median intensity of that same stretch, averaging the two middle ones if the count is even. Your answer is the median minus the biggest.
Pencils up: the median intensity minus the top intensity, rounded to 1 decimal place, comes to -9.3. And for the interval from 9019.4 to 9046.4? -2.7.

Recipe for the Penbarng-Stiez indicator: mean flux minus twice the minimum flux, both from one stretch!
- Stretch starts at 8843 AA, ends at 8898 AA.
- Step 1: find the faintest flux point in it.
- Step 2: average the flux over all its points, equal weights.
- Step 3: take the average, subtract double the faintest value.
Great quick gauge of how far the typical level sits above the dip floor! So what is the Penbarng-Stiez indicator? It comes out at -21.8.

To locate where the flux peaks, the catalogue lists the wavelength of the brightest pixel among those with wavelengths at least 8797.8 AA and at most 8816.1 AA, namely 8813.06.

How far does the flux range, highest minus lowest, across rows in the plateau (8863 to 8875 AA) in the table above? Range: 3.8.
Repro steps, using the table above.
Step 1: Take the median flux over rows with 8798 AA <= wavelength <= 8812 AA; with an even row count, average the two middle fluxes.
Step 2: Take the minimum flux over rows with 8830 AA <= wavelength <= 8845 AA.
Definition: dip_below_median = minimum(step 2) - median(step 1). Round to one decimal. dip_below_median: 0.4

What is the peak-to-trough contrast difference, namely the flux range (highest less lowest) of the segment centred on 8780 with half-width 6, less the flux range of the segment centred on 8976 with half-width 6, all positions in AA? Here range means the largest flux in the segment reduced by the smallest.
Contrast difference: 9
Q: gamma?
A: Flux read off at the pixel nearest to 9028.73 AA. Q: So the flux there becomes 27.27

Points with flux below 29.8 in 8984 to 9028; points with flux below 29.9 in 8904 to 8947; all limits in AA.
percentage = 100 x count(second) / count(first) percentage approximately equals 86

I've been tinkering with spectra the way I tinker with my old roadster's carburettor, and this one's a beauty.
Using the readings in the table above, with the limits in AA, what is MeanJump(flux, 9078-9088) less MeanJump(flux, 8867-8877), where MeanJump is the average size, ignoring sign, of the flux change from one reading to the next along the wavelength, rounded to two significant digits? -1.7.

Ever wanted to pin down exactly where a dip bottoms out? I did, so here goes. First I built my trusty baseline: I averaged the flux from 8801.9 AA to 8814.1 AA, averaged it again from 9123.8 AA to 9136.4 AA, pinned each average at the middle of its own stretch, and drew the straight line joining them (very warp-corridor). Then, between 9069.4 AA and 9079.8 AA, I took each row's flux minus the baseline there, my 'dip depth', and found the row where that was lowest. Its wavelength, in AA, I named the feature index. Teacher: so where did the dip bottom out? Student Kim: 9072.49 AA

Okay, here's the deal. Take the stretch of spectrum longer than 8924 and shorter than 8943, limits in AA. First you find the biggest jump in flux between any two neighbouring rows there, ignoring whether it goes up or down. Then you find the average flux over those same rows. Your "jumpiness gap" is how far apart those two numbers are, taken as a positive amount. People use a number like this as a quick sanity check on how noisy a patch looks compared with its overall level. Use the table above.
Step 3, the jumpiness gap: 23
